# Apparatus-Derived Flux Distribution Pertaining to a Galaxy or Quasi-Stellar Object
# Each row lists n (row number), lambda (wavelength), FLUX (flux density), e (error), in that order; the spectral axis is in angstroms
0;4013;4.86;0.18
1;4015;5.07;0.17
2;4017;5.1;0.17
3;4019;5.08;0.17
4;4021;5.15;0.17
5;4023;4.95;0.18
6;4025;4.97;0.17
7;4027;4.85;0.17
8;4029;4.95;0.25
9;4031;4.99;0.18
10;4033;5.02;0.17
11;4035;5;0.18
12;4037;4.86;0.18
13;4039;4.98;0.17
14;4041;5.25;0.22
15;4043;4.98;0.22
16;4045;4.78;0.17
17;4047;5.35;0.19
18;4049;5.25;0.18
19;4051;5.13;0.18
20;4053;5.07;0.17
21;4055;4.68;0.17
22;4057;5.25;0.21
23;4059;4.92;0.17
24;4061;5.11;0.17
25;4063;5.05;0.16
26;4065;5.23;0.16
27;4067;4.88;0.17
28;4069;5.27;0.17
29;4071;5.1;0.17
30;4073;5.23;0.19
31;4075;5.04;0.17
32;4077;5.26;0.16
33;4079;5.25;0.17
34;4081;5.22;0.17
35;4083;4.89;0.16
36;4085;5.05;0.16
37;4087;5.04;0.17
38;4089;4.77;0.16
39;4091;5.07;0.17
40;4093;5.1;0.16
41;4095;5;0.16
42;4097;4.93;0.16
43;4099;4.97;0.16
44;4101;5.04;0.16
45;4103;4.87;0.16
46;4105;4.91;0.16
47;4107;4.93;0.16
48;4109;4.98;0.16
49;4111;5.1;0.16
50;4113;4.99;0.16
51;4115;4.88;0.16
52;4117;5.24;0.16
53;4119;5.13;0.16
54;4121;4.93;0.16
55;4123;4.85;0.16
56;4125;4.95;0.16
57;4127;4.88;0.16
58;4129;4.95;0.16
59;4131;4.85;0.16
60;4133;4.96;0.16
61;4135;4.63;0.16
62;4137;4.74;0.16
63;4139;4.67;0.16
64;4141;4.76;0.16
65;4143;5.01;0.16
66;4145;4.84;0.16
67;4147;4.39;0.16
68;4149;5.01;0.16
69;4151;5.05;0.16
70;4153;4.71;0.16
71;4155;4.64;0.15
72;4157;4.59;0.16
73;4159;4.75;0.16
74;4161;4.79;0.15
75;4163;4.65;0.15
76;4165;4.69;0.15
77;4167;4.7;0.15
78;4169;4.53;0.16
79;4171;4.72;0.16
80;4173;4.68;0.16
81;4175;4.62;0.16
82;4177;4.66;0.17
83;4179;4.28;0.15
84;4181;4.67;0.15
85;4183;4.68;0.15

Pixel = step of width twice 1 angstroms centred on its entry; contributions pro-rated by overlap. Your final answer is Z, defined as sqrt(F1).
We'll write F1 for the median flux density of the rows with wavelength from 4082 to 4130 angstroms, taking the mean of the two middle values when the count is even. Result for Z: 2.23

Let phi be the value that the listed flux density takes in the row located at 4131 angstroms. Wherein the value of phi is 4.85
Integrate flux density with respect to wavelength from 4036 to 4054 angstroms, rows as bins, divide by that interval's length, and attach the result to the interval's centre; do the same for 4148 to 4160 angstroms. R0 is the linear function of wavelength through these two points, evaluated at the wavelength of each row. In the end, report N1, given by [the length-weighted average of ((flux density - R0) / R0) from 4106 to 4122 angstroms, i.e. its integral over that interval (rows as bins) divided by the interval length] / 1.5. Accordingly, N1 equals 0.017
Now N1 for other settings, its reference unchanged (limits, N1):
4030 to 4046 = -0.014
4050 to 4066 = 0.002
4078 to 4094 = 0.011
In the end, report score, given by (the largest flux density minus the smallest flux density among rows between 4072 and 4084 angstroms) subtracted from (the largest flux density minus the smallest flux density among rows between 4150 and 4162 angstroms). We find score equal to 0.09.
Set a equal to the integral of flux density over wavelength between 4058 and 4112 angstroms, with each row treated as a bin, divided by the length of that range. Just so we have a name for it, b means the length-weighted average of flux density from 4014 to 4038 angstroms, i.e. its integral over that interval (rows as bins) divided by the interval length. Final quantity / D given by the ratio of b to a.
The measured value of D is 0.99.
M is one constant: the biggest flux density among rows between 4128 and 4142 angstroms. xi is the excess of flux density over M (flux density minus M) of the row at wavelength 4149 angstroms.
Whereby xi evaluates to 0.050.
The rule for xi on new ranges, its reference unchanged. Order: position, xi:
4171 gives -0.240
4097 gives -0.030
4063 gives 0.090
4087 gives 0.080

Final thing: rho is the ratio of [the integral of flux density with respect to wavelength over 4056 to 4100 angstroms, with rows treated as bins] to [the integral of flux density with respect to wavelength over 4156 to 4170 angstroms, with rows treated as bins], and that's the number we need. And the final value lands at 3.4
